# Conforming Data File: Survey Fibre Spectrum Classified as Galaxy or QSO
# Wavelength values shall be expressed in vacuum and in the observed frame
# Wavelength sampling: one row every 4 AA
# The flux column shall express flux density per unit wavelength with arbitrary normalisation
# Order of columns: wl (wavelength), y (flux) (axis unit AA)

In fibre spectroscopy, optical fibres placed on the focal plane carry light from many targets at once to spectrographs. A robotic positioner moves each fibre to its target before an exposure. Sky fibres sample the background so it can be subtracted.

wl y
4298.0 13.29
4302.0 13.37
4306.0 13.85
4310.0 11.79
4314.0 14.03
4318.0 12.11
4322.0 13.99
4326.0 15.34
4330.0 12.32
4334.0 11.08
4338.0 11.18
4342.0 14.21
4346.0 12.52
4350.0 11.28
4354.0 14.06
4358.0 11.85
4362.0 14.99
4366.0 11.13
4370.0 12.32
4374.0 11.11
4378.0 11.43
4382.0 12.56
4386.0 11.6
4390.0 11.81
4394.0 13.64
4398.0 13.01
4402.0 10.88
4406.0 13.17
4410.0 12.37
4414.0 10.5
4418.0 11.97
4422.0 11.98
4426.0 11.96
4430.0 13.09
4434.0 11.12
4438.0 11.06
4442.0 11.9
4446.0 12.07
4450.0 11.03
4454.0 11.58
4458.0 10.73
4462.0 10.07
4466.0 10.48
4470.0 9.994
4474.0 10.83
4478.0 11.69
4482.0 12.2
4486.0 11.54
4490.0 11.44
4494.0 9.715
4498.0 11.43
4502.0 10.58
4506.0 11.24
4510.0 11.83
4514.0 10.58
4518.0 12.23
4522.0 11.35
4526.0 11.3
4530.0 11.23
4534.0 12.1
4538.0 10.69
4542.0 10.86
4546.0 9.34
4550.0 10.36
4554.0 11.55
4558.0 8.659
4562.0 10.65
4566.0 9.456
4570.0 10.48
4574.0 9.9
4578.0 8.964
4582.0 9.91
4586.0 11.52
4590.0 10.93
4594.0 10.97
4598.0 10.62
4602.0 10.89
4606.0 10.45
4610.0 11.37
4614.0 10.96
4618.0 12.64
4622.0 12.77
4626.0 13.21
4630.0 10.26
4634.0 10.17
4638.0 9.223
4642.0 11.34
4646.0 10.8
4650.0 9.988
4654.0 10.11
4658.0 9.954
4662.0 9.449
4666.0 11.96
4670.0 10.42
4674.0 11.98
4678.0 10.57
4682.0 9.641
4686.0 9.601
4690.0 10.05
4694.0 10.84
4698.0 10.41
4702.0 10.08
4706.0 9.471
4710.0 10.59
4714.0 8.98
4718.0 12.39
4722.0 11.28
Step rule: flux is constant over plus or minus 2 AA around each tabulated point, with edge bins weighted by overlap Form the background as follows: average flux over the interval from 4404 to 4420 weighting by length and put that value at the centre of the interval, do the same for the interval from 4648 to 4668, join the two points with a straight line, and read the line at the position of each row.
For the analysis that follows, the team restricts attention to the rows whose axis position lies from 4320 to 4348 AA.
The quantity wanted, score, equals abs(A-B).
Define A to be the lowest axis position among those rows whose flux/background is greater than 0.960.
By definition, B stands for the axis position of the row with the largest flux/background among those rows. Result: 4 AA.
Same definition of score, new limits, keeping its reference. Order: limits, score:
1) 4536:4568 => 16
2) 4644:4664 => 0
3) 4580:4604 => 0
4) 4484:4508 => 0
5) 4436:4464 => 4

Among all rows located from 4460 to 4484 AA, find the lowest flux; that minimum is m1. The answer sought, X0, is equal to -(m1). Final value -10.0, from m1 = 9.994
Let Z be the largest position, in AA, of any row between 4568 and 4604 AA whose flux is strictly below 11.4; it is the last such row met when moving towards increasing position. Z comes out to 4602.0 AA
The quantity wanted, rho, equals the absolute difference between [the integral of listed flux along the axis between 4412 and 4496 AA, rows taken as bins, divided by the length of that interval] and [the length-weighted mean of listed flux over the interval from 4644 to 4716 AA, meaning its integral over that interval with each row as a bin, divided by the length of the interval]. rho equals 1.0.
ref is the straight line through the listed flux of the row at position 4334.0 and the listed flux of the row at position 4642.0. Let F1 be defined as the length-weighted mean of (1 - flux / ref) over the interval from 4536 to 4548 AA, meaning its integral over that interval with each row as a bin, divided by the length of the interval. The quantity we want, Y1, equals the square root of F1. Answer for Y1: 0.29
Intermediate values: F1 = 0.09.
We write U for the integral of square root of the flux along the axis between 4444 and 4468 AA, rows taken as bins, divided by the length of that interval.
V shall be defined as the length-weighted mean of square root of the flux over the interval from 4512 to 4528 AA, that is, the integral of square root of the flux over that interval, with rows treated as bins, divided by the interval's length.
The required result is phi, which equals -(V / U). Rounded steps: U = 3.31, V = 3.37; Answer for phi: -1.02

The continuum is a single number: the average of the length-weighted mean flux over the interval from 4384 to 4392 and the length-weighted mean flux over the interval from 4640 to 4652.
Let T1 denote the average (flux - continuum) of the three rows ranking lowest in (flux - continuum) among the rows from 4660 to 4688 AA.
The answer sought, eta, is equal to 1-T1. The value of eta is 2.6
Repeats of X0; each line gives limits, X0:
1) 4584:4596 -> -10.9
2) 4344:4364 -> -11.3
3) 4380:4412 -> -10.9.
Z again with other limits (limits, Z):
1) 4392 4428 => 4414.0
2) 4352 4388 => 4374.0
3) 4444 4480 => 4474.0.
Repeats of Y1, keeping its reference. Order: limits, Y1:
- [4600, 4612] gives 0.19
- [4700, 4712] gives 0.34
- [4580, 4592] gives 0.21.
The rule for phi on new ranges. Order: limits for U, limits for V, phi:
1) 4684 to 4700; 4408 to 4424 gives -1.07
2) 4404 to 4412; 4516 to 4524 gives -0.96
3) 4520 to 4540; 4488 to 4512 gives -0.99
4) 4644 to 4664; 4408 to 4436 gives -1.09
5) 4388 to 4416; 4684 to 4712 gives -0.91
